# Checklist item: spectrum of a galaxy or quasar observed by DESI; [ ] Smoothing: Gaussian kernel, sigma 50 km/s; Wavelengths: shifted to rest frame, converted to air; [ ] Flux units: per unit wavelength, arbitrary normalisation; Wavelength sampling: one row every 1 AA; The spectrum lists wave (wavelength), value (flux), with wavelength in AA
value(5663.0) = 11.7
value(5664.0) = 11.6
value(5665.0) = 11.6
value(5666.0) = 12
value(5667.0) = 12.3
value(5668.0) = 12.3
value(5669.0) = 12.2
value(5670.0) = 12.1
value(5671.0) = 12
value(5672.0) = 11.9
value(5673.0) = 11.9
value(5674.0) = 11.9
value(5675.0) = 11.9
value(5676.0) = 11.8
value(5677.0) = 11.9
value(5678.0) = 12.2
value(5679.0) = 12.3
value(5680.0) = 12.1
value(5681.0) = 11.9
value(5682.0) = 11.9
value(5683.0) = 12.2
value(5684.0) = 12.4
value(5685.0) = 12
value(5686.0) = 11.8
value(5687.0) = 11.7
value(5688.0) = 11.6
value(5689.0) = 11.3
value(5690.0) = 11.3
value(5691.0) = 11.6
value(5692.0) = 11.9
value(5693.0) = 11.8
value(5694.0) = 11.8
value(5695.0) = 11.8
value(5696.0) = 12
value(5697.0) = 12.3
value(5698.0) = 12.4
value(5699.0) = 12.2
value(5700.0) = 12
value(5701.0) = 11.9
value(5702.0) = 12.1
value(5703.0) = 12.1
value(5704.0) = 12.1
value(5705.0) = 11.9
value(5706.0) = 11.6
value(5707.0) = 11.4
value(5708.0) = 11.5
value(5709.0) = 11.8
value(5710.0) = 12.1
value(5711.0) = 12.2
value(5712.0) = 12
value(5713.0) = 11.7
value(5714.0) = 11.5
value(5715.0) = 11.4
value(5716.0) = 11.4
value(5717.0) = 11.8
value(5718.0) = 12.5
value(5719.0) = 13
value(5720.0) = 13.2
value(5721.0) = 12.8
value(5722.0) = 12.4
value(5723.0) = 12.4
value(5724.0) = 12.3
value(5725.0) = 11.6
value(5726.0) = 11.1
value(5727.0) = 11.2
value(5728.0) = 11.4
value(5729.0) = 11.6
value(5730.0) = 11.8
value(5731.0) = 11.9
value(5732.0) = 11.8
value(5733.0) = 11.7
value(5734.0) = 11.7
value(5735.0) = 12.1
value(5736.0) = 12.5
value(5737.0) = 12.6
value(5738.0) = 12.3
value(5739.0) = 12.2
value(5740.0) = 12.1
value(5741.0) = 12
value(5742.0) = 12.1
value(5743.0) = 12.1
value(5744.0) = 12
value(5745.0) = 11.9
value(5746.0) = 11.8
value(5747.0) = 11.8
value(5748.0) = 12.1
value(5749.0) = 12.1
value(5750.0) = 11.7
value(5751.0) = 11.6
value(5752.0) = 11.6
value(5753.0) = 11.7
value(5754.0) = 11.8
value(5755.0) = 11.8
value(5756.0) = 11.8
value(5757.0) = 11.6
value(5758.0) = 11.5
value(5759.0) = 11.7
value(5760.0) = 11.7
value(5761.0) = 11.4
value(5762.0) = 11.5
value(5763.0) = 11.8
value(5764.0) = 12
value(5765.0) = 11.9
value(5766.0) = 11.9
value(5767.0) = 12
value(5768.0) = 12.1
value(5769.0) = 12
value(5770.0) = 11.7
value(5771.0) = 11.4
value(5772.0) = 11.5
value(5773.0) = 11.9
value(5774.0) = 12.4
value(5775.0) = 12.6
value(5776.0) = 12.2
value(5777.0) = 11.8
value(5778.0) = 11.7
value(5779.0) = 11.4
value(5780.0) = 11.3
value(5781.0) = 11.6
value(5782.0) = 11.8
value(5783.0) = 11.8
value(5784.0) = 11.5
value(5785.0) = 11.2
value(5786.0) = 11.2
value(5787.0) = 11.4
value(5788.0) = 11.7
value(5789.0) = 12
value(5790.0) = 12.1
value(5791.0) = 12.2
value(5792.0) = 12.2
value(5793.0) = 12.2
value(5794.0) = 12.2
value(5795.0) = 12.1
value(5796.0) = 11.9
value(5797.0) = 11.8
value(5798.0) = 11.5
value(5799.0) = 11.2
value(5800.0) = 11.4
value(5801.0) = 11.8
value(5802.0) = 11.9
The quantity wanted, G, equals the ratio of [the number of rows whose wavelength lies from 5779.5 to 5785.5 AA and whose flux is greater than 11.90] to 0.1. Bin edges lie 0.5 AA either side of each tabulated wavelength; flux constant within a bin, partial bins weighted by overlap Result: 0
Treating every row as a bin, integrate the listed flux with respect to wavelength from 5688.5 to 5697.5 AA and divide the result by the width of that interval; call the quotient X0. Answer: 11.8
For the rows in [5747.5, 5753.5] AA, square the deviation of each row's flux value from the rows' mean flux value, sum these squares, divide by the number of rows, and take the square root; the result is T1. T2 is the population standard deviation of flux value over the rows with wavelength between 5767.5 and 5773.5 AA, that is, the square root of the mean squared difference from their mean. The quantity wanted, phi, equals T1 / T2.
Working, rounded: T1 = 0.22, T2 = 0.26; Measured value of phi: 0.8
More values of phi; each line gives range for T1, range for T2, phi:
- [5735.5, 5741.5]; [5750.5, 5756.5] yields 2.4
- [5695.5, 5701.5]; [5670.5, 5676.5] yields 3.1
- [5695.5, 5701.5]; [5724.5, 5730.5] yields 0.7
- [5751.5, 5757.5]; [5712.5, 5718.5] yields 0.2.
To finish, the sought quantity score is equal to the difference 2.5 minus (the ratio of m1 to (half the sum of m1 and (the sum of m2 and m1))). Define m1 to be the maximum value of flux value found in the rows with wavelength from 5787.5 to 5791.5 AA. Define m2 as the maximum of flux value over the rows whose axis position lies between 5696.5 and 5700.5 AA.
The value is 1.84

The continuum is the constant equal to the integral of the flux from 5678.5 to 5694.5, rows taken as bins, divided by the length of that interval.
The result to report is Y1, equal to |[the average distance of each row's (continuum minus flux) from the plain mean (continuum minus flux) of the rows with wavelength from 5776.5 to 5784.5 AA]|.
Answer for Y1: 0.16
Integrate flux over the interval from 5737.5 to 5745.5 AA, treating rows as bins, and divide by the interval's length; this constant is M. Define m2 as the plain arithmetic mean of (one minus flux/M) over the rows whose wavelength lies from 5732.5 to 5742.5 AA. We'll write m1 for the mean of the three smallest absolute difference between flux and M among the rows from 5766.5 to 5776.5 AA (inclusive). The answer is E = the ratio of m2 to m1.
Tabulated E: -0.06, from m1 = 0.06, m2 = -0.004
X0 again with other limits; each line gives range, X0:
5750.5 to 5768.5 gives 11.7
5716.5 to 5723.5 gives 12.6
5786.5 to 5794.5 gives 12.0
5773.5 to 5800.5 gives 11.8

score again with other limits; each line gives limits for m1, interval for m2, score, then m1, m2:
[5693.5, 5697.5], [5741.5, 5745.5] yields 1.83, 12.3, 12.1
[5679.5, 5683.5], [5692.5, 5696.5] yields 1.83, 12.2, 12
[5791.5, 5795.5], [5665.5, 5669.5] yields 1.84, 12.2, 12.3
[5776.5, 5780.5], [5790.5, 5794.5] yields 1.84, 11.8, 12.2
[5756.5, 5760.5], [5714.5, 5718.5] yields 1.85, 11.7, 12.5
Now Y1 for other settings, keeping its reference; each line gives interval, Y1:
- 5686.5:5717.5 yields 0.25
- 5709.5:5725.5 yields 0.46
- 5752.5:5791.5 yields 0.24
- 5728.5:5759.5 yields 0.22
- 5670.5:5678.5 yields 0.08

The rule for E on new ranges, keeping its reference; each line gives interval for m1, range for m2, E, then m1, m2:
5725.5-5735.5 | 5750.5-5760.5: 0.21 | 0.16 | 0.034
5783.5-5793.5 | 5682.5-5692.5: 0.36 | 0.07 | 0.025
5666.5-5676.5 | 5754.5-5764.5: 0.48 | 0.07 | 0.034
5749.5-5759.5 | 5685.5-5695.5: 0.12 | 0.29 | 0.035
